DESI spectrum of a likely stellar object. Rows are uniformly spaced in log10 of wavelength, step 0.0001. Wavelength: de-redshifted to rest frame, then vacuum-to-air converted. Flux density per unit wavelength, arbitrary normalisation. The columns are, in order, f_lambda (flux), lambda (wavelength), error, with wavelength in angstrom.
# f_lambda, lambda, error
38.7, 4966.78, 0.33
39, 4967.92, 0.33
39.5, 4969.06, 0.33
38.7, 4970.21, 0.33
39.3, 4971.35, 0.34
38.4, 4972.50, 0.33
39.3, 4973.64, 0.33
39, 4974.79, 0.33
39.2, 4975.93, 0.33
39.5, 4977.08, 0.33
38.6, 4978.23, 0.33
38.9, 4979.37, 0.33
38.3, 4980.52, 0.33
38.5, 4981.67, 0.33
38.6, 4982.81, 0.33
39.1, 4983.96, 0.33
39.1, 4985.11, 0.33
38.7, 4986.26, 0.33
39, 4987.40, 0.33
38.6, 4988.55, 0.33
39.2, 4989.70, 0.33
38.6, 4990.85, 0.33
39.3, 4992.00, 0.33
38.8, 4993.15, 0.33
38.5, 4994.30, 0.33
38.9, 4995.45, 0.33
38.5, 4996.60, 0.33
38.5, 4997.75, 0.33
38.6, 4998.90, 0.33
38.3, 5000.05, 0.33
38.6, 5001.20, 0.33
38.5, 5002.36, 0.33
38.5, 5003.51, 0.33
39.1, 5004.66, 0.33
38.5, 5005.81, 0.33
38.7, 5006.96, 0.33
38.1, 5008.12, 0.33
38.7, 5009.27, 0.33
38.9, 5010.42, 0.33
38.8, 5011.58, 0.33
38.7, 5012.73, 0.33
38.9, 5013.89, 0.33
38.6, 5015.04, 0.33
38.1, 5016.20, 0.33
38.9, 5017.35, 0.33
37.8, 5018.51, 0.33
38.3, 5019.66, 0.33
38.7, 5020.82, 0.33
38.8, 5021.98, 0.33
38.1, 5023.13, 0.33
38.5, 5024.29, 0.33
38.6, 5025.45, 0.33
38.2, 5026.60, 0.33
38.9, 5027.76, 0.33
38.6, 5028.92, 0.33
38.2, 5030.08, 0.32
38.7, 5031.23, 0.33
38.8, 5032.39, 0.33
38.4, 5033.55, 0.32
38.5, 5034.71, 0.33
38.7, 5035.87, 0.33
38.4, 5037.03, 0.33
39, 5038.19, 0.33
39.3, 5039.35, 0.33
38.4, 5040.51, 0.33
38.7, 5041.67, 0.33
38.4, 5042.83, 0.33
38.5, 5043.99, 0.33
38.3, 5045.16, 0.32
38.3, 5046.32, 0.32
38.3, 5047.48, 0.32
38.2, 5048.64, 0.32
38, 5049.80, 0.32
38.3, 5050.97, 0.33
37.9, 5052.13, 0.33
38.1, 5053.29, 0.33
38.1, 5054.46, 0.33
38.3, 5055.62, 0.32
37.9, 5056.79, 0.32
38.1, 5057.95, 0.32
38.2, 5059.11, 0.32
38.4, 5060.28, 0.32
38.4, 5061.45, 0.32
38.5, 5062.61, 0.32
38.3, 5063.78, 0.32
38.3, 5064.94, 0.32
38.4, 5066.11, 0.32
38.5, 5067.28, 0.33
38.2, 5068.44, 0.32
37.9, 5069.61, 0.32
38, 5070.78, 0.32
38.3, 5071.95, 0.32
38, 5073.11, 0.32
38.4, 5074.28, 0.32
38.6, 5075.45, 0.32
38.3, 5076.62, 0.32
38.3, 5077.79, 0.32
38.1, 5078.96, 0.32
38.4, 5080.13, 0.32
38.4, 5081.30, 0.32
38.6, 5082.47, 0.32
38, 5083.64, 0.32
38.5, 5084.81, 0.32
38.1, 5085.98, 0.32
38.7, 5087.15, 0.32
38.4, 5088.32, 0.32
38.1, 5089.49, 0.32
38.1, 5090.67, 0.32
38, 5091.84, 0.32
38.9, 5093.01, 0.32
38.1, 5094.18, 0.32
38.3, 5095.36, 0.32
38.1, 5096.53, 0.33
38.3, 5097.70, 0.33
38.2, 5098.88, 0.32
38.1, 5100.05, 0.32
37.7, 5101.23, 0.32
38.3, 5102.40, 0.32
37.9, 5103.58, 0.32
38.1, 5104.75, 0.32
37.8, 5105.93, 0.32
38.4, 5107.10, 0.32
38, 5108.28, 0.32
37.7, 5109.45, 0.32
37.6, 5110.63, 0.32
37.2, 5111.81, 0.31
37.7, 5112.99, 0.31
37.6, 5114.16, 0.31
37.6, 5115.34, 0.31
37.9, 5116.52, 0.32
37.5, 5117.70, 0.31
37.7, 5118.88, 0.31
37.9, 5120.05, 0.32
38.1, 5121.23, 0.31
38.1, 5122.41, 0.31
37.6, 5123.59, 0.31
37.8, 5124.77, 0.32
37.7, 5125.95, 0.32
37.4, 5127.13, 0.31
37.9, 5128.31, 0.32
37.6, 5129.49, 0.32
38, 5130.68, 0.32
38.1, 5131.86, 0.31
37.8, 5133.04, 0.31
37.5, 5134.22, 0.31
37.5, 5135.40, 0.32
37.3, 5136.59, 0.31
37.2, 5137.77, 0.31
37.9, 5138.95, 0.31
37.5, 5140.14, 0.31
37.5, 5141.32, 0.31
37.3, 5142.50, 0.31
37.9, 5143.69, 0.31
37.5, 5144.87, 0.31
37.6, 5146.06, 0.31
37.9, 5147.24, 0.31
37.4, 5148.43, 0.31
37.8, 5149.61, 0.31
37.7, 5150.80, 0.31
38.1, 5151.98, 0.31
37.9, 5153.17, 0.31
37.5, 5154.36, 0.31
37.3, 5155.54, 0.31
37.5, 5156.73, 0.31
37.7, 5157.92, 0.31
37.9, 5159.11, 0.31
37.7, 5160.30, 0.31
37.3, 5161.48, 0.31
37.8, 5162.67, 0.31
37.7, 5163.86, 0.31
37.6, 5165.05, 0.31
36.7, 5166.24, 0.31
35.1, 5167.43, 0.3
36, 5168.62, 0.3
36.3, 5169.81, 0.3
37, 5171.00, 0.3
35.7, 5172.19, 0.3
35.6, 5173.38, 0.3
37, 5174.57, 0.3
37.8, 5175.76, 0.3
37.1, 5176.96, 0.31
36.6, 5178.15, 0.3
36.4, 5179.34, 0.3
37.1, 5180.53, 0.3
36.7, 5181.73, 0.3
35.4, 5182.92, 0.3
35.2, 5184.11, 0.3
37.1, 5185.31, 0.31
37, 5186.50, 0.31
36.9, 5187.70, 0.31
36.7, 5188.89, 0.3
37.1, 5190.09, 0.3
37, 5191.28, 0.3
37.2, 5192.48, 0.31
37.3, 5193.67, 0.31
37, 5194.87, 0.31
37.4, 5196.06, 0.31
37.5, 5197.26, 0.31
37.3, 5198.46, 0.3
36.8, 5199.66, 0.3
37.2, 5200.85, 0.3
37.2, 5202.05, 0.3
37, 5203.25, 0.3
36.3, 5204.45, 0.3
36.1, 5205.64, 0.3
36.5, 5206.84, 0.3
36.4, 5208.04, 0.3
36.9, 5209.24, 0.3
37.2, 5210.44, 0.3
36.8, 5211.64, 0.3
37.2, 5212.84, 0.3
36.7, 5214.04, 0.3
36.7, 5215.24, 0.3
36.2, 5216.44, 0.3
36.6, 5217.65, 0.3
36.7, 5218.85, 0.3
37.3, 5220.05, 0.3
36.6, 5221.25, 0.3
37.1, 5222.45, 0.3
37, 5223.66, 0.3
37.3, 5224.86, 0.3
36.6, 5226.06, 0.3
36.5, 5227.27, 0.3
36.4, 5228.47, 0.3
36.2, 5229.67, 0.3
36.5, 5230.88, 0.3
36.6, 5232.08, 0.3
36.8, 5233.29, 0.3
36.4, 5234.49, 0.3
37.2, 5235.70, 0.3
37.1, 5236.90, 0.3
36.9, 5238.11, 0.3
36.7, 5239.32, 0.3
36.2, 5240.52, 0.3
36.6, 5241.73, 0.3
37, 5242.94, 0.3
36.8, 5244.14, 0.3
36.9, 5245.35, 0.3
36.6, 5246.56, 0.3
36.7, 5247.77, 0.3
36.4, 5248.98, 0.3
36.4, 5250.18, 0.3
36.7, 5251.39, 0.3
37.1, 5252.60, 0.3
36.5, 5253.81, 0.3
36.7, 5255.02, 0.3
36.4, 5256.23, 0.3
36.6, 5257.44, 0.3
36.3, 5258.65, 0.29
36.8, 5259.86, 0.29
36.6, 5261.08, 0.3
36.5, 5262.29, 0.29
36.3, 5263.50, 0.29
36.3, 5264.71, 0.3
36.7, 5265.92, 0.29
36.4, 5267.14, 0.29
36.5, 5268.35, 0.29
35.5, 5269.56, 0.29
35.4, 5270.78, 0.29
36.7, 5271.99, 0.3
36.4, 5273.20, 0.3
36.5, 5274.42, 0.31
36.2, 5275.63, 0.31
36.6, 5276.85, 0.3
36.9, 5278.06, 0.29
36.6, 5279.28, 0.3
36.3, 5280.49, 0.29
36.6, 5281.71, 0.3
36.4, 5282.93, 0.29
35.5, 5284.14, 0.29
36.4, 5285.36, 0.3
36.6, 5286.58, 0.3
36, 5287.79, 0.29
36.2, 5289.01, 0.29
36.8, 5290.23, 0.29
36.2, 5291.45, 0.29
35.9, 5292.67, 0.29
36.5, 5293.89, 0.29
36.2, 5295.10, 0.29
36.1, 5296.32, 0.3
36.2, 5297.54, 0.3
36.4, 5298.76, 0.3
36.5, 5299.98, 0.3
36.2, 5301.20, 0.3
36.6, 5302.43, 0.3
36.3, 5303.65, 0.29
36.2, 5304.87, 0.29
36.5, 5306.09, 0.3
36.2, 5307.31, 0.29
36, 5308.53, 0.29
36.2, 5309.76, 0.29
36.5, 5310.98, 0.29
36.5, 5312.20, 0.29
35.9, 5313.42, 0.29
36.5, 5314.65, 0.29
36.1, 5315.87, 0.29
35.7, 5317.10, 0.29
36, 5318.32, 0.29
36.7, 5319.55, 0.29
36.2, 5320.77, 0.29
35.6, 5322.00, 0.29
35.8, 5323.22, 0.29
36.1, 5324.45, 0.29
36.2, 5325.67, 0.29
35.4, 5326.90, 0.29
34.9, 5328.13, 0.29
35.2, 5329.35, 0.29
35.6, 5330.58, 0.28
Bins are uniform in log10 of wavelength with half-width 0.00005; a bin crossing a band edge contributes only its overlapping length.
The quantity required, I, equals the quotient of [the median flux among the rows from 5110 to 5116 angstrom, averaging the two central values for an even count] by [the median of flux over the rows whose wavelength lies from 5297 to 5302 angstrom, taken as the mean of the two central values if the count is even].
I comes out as 1.04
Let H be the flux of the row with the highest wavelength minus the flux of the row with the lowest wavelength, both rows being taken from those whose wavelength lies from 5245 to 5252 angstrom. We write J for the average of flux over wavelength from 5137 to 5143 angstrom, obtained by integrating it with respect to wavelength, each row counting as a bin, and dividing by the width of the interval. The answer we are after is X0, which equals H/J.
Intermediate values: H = -0.2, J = 37.5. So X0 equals -0.005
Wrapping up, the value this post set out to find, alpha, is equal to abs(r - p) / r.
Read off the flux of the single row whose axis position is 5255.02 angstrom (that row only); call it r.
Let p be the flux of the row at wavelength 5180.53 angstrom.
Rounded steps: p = 37.1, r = 36.7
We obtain 0.011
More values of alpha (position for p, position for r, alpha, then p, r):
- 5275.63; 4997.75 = 0.060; 36.2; 38.5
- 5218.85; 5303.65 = 0.011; 36.7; 36.3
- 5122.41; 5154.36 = 0.016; 38.1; 37.5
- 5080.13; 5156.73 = 0.024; 38.4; 37.5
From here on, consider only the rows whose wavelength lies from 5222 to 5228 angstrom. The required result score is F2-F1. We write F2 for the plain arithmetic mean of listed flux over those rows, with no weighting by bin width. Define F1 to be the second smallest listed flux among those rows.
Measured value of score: 0.30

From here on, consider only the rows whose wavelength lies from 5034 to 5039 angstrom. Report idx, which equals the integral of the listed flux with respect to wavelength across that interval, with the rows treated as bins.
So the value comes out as 193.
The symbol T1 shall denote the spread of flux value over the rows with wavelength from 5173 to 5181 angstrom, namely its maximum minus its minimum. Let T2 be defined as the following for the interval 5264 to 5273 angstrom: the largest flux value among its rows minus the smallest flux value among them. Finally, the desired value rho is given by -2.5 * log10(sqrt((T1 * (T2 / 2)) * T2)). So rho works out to -0.3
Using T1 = 2.2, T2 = 1.30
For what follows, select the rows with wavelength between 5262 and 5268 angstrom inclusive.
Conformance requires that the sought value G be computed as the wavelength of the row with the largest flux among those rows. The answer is 5265.92 angstrom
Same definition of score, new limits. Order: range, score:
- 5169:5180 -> 0.91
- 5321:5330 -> 0.40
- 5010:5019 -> 0.49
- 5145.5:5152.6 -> 0.15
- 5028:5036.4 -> 0.16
